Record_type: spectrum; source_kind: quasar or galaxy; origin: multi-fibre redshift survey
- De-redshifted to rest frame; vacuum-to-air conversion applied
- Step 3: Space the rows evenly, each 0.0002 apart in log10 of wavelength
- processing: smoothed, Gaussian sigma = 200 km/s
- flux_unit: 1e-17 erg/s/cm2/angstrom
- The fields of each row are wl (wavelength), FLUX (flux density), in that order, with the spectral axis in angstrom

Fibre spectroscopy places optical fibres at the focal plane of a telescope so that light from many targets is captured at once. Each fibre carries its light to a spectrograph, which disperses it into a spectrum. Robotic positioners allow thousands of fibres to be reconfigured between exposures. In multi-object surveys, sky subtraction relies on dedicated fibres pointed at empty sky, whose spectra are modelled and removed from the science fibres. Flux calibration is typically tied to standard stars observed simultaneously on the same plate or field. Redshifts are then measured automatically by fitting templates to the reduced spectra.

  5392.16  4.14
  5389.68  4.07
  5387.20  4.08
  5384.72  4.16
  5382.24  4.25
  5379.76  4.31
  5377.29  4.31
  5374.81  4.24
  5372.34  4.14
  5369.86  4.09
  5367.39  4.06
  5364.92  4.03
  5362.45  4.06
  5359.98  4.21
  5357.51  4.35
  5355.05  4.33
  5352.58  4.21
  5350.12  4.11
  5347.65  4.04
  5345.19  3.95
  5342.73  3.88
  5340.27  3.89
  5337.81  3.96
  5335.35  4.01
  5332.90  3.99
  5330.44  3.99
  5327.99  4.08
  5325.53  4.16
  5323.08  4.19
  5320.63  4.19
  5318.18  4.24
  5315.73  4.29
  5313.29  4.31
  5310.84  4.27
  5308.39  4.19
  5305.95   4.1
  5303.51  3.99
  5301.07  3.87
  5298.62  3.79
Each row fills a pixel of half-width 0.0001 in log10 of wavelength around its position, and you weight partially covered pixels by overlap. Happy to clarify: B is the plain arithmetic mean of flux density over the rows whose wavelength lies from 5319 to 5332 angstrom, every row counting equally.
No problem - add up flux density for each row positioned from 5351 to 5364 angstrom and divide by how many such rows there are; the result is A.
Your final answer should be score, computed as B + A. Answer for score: 8.4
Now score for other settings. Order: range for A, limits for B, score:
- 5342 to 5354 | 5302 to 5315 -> 8.2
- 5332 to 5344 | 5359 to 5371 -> 8.0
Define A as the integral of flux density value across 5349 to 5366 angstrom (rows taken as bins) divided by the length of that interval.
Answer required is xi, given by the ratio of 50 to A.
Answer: 11.9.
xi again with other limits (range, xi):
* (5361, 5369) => 12.3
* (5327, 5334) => 12.4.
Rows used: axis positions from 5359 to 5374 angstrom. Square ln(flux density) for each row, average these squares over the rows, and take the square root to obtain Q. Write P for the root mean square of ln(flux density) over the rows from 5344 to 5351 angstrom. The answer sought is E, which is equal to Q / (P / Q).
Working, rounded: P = 1.39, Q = 1.411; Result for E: 1.43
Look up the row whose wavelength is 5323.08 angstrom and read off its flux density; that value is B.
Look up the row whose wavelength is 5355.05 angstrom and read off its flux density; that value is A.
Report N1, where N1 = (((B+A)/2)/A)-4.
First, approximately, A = 4.33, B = 4.19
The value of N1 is -3.02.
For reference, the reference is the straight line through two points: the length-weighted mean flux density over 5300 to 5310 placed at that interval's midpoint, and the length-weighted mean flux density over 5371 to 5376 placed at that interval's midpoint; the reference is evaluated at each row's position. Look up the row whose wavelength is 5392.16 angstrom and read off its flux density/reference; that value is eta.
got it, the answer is 0.98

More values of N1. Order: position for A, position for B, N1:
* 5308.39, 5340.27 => -3.04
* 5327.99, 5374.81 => -2.98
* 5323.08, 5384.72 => -3.00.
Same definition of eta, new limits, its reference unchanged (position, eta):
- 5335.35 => 0.98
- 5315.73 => 1.05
